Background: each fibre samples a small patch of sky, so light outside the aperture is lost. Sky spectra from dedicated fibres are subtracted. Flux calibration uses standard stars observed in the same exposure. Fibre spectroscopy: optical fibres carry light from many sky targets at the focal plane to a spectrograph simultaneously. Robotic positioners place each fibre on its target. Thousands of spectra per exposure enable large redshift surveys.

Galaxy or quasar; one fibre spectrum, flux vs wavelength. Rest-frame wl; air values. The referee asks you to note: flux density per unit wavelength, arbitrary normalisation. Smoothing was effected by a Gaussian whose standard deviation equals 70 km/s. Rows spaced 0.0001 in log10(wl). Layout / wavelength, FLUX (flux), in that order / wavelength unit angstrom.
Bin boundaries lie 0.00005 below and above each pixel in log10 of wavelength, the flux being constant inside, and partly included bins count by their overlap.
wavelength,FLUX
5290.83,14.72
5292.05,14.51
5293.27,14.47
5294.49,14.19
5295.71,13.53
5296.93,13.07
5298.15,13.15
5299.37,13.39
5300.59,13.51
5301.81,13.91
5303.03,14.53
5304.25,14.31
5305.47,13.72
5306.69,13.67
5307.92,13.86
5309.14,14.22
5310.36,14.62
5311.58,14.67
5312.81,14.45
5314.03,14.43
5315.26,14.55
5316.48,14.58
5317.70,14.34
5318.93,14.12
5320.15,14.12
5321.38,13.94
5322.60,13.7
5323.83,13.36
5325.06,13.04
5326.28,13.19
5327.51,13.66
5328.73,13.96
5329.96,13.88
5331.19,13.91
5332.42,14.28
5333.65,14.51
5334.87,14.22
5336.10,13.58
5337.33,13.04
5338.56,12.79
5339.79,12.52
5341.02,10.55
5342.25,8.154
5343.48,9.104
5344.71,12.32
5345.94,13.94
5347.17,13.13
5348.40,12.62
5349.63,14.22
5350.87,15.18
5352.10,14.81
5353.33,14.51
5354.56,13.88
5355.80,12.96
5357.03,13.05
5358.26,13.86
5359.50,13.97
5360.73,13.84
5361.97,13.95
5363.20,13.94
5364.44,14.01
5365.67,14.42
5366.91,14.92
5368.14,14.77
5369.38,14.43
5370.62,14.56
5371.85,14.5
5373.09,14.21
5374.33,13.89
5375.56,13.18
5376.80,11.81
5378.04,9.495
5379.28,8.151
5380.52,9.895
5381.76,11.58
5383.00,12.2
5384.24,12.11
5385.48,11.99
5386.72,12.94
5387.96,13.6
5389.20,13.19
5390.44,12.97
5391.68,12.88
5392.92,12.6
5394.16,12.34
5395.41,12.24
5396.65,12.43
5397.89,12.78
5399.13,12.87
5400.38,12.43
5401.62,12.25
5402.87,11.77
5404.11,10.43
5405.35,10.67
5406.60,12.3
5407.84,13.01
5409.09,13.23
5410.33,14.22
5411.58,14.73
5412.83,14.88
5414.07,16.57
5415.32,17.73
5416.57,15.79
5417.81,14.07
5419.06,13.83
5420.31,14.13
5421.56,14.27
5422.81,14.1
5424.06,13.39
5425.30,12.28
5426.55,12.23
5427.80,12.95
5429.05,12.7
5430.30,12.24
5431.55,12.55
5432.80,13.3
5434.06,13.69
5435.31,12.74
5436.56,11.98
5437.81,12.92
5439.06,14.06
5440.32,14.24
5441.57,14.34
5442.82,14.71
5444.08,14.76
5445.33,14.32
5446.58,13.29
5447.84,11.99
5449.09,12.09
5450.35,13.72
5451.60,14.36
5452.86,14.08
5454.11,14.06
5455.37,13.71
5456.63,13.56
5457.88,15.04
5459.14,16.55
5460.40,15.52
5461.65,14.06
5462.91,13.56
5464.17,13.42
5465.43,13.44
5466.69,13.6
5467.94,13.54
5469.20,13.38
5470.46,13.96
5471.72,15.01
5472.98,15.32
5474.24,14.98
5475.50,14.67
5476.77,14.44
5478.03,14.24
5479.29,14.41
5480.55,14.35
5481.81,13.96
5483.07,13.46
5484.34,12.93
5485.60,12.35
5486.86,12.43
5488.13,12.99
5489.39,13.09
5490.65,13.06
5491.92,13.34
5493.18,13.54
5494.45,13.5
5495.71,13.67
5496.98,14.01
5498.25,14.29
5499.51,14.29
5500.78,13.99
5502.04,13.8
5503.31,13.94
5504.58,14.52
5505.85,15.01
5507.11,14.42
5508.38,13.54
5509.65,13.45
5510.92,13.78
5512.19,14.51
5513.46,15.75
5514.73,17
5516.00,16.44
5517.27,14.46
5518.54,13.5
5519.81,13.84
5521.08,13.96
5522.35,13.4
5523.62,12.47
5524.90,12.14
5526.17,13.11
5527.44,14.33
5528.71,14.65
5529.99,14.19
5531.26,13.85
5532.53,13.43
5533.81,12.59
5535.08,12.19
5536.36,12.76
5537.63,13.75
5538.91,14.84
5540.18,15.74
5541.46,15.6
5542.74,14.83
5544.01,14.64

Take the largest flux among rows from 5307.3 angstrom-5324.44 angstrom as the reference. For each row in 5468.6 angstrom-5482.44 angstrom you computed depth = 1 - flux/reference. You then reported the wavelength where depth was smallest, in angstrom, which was 5472.98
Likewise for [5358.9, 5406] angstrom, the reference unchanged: 5366.91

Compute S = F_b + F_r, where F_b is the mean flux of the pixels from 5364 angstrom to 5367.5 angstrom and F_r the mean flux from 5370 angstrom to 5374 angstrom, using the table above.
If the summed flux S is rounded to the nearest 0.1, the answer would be 28.9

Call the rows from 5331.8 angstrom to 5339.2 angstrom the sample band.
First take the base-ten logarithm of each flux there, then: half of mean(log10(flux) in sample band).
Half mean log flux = 0.569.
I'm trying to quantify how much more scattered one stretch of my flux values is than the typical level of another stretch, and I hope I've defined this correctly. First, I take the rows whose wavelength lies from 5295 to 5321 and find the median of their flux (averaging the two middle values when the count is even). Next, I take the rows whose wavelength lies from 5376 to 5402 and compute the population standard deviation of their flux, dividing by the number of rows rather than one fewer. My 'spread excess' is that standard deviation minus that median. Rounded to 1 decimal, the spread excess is -12.8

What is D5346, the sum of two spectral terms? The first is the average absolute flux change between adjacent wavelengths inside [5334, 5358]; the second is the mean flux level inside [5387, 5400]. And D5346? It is 13.8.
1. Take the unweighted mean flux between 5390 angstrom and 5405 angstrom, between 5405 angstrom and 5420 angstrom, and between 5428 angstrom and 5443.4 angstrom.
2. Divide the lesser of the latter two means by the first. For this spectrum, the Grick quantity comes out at 1.08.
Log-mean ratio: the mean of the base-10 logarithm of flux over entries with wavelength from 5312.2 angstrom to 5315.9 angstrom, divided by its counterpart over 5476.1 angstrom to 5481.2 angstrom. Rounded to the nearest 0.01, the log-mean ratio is 1.00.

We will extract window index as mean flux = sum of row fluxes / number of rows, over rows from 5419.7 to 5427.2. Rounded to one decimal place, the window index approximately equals 13.4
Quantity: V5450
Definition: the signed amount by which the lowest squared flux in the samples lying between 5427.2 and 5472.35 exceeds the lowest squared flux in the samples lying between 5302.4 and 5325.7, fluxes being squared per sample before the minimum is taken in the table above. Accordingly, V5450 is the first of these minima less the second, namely -27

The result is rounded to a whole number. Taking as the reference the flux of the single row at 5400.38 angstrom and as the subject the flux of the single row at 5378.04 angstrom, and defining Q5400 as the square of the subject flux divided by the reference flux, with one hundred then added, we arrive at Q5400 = 107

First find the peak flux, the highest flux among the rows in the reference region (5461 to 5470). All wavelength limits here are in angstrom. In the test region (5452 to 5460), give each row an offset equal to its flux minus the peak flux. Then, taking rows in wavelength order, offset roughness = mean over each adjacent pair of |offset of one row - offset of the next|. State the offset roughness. 0.70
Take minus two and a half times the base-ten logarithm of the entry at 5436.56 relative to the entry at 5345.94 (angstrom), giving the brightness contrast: 0.16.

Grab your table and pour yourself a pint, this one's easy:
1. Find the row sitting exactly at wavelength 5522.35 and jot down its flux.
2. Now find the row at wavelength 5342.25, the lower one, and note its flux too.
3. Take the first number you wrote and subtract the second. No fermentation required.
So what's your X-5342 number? 5.2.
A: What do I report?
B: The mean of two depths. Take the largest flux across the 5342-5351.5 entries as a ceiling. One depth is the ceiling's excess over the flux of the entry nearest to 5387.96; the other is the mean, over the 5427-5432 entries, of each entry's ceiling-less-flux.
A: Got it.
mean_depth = 2.1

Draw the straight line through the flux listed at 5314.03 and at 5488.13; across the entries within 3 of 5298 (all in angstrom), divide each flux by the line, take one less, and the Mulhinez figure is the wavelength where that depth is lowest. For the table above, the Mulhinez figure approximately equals 5296.93 angstrom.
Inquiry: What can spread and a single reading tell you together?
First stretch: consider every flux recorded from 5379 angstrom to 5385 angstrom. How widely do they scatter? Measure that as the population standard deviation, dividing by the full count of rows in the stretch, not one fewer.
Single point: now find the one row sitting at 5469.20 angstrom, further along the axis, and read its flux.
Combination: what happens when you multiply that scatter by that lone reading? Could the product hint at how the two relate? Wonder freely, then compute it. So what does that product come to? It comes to 21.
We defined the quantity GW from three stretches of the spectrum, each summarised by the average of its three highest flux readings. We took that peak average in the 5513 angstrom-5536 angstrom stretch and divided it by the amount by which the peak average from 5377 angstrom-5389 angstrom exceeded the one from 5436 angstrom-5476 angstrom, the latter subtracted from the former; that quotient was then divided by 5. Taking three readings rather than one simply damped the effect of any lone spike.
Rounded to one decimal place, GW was -1.1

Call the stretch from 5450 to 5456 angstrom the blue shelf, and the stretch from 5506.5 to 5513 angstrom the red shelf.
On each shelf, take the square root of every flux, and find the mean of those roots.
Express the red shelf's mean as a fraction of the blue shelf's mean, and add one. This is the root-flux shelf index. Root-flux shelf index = 2.00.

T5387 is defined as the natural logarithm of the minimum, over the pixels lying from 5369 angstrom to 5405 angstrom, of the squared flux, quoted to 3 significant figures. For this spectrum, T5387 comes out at 4.20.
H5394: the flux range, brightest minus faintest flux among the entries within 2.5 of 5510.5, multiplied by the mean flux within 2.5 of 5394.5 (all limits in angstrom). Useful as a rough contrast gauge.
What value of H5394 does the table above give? 13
